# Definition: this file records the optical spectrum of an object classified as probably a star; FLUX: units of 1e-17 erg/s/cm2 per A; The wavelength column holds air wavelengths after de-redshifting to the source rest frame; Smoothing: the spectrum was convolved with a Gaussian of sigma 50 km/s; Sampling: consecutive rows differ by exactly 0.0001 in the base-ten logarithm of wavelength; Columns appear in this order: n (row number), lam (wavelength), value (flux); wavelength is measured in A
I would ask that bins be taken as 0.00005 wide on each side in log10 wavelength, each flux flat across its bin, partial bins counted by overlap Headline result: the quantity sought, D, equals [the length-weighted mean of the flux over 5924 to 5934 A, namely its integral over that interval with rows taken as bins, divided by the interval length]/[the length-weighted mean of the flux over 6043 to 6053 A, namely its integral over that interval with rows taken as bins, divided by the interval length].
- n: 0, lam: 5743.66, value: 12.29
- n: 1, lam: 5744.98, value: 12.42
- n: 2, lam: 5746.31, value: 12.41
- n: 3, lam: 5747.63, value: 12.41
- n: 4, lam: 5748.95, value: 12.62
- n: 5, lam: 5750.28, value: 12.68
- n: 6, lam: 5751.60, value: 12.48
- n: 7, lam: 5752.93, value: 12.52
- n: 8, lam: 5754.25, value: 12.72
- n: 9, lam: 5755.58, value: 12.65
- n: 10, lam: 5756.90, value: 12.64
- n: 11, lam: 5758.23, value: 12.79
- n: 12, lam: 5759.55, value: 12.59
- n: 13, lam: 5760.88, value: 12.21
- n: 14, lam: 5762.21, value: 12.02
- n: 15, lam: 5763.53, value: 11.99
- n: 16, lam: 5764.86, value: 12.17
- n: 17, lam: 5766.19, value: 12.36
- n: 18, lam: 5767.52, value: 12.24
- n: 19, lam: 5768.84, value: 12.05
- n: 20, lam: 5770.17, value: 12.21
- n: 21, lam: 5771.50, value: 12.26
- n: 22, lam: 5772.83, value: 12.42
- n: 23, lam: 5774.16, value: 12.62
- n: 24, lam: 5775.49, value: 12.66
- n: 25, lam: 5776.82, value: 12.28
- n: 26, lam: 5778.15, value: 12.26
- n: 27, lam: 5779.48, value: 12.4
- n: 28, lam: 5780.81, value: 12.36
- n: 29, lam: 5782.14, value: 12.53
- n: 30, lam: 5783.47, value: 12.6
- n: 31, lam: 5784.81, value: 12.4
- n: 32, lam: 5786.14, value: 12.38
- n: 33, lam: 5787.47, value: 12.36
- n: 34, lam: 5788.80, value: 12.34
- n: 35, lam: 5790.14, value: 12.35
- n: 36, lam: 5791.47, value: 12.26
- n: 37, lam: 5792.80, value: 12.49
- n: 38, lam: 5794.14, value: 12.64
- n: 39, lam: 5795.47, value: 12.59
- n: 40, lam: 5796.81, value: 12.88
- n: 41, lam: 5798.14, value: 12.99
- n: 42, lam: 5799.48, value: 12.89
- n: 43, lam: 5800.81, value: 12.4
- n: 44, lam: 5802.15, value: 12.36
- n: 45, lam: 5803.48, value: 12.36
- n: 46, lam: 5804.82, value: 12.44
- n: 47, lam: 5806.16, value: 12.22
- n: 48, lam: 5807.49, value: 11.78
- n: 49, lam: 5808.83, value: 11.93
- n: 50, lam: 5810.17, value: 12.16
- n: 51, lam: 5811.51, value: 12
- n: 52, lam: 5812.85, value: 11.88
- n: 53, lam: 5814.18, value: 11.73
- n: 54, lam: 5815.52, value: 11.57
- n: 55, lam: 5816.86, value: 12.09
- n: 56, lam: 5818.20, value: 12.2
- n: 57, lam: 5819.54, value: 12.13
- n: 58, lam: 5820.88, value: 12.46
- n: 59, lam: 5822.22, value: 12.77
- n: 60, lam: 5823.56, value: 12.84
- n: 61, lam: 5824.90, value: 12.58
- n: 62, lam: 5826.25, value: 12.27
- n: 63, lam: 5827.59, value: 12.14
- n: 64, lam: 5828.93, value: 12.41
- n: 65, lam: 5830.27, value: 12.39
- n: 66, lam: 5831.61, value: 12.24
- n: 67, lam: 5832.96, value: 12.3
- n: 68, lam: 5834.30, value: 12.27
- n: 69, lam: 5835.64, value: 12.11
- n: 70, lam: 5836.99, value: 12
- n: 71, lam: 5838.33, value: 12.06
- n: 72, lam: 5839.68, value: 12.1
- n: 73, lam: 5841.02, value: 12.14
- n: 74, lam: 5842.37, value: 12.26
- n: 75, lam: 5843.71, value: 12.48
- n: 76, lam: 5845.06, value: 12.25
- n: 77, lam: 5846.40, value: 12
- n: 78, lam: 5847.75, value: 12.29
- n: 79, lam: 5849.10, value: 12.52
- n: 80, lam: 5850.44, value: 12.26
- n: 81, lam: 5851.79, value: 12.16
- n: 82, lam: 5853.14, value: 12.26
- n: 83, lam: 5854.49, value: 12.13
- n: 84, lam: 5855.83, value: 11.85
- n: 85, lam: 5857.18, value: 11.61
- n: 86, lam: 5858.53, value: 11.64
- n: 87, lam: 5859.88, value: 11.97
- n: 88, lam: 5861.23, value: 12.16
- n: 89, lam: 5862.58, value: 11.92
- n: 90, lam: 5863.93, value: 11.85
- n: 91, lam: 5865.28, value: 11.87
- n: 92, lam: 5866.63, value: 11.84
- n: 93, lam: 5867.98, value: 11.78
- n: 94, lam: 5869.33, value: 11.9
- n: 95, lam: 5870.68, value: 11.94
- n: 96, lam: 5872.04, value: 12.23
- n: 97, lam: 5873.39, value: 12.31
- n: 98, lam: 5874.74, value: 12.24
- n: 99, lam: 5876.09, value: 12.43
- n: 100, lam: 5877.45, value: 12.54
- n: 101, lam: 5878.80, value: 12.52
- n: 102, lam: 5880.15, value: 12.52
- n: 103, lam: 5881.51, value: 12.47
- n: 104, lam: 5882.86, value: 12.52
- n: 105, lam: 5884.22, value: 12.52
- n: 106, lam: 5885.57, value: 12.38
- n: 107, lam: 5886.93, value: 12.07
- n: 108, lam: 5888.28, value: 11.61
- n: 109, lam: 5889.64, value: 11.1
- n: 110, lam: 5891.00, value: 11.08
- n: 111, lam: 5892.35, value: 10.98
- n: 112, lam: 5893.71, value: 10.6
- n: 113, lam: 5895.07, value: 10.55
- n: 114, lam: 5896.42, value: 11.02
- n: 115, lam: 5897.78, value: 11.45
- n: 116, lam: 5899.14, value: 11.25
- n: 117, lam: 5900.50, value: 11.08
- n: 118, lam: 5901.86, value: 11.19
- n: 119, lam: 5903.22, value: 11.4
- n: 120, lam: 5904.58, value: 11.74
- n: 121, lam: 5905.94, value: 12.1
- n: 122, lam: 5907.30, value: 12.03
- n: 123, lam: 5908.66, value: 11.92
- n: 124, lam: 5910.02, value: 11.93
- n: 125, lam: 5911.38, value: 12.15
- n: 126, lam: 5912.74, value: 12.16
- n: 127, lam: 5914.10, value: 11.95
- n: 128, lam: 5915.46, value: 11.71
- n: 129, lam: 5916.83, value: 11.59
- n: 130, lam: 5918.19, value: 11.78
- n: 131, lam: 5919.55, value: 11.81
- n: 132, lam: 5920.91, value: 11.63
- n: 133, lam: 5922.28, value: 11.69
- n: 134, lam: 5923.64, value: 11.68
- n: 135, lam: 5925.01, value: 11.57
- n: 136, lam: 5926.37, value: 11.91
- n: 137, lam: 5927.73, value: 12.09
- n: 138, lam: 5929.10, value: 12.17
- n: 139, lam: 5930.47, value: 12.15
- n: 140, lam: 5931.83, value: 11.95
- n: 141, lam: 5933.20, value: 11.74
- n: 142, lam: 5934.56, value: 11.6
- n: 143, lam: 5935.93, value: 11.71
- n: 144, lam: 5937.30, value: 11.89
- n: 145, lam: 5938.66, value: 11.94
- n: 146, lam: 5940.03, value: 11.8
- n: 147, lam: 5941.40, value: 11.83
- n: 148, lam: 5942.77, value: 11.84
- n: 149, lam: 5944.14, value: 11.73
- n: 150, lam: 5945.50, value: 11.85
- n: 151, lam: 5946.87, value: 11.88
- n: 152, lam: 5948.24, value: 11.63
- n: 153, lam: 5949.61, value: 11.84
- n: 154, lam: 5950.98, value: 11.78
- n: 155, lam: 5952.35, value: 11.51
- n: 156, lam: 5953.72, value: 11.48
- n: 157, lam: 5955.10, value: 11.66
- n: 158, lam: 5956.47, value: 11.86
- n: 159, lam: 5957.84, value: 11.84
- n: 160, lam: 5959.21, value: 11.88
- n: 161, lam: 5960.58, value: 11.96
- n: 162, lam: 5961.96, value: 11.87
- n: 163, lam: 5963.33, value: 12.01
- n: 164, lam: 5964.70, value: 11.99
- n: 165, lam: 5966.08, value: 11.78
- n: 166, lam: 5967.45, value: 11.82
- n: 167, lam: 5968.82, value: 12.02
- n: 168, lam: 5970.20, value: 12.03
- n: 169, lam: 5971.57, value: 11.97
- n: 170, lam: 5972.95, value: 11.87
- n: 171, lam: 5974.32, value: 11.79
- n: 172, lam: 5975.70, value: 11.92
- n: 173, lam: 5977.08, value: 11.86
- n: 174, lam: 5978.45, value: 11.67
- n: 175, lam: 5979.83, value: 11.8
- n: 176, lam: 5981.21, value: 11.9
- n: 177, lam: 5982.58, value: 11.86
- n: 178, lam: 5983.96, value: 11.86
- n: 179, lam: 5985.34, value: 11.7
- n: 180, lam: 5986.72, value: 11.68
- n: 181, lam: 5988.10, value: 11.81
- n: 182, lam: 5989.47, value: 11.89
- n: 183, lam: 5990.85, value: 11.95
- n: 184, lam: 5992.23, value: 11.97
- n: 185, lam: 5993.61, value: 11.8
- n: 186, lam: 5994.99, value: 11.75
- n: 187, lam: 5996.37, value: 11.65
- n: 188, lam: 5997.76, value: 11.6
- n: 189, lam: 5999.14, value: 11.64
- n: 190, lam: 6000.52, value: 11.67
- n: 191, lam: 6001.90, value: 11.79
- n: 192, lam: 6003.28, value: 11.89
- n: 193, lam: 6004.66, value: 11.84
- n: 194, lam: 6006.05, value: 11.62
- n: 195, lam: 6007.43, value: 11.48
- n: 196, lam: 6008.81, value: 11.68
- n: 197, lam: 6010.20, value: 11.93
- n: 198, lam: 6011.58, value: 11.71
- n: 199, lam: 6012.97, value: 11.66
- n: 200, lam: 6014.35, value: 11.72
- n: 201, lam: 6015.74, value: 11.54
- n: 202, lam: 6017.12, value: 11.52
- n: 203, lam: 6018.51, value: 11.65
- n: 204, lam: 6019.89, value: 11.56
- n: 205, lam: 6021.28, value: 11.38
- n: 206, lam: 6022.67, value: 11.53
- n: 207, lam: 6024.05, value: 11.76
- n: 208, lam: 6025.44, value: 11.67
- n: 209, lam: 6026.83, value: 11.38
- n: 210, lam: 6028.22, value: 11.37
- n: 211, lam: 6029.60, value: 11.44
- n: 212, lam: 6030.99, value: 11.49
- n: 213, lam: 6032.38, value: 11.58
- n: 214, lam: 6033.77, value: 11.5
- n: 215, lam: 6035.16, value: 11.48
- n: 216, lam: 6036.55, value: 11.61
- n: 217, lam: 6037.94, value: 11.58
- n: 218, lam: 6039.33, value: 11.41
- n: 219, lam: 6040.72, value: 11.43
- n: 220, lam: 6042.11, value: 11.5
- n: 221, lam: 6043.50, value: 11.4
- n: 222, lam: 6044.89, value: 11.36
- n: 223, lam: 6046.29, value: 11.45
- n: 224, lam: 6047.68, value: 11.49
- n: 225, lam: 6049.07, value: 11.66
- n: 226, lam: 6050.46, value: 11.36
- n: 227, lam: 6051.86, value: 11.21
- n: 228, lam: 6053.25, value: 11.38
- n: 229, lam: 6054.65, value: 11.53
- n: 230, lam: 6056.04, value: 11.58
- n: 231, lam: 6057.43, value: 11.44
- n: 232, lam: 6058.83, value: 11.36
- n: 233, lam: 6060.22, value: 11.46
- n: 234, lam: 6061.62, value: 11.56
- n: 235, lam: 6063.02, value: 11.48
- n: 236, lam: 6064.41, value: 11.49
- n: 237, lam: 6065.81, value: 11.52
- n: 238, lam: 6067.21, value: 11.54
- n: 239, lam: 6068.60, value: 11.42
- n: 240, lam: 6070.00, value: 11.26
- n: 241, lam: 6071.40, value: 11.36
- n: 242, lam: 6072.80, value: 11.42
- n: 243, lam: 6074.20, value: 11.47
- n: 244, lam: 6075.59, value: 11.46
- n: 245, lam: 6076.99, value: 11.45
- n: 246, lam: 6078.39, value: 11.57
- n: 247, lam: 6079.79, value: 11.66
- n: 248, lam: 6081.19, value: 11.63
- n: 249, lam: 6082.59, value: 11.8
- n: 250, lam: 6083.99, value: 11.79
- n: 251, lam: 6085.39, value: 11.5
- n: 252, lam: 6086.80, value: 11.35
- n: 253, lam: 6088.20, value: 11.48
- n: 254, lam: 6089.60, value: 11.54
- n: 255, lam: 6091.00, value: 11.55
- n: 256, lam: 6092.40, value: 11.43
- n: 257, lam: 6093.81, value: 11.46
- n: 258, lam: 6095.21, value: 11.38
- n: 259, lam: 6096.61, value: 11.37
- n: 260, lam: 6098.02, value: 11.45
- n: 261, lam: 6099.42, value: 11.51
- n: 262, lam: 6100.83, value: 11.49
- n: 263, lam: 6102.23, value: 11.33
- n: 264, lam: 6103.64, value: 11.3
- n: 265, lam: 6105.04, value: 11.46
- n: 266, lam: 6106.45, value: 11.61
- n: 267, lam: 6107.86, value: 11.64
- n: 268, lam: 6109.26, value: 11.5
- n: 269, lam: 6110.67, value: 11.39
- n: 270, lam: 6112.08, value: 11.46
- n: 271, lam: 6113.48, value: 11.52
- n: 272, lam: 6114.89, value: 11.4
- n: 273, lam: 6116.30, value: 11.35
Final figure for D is 1.05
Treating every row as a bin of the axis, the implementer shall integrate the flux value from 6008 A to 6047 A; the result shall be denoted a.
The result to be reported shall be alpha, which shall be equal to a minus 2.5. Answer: 448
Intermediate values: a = 450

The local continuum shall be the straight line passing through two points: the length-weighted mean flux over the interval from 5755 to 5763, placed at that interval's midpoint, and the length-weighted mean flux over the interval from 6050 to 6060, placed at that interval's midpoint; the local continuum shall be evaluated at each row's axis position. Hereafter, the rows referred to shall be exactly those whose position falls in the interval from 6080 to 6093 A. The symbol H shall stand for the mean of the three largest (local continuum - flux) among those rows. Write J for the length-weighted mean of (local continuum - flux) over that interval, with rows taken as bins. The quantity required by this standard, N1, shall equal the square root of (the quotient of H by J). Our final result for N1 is 0.7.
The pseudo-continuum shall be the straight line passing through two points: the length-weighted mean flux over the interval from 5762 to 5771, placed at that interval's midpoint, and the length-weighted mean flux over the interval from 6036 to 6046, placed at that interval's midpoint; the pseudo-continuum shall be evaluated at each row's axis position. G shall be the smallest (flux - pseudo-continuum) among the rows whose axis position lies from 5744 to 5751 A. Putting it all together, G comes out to 0.19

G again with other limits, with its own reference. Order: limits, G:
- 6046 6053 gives -0.23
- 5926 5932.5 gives 0.15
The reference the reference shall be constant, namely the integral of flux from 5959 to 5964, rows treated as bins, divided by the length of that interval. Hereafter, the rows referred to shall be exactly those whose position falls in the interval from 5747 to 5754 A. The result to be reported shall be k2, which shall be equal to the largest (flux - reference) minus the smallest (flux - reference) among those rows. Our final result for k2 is 0.27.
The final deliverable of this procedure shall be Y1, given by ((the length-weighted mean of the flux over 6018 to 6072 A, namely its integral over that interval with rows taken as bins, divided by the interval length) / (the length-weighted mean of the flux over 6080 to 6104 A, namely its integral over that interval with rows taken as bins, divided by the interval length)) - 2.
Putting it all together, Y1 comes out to -1.002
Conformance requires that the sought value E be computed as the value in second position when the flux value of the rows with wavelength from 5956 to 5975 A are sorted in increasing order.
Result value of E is 11.79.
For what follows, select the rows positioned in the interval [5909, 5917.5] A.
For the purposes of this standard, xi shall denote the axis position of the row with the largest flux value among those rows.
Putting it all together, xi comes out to 5912.74 A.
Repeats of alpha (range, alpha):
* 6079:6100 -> 240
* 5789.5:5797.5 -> 98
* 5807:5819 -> 141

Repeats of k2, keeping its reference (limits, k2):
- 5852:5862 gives 0.65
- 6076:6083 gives 0.35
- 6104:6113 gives 0.25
